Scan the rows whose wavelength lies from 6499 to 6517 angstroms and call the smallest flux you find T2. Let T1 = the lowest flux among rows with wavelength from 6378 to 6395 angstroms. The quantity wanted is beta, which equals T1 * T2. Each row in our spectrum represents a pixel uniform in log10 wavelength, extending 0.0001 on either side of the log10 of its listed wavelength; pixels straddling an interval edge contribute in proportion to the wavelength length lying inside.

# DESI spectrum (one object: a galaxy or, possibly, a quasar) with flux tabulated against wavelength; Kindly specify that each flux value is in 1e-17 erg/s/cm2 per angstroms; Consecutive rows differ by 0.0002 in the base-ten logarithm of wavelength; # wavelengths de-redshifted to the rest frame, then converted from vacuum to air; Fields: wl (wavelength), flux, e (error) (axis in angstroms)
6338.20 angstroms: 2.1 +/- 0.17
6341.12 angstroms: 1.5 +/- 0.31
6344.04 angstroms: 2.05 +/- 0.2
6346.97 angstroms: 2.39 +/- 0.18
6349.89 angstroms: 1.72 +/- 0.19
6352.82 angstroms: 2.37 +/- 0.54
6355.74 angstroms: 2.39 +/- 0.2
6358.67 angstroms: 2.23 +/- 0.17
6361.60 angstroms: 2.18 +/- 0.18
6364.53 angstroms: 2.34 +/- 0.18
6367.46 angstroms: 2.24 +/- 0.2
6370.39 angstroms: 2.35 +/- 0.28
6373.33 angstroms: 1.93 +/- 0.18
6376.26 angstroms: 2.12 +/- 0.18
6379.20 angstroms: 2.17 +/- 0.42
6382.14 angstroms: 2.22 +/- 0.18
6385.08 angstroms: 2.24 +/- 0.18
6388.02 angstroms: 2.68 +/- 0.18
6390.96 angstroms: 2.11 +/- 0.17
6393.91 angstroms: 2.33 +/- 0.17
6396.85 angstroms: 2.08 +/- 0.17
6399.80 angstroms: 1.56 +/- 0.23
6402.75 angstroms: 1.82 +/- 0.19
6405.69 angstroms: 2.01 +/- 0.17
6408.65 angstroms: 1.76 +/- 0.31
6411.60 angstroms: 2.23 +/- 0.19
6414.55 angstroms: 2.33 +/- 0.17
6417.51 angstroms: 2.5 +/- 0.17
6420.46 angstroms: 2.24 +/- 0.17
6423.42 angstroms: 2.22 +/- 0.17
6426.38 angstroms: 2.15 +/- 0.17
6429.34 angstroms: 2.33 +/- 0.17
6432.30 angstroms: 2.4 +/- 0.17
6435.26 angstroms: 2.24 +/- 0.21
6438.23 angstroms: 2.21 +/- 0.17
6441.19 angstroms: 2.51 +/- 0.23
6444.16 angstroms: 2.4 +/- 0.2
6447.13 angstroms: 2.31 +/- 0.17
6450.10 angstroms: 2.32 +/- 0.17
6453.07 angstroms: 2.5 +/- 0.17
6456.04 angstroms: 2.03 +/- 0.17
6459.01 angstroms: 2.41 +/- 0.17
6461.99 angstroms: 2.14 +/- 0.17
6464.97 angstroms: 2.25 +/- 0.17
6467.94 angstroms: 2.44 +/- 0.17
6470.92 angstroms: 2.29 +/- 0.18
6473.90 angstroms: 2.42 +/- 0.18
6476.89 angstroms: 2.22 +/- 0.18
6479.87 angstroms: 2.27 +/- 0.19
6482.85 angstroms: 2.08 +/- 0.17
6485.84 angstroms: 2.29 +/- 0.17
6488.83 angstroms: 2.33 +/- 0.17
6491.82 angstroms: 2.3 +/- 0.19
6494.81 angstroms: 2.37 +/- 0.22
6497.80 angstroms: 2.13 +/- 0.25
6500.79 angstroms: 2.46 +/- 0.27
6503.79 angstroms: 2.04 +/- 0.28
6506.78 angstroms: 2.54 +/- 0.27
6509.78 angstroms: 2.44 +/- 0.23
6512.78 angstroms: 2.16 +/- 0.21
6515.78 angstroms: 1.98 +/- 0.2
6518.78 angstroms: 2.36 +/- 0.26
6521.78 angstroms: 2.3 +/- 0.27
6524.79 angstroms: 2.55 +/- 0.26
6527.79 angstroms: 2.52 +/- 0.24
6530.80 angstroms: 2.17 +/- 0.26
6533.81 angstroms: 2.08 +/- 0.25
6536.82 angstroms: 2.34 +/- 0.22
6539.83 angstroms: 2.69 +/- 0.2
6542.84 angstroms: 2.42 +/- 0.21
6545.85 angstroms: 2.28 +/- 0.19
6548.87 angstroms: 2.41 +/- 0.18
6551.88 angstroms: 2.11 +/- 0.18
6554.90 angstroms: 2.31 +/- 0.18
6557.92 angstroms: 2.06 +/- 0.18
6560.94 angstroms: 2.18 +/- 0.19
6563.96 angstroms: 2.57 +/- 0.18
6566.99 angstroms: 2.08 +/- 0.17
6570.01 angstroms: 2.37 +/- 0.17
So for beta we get 4.2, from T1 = 2.11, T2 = 1.98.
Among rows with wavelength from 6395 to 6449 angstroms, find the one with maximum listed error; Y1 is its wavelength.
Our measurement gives 6408.65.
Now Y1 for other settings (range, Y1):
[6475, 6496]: 6494.81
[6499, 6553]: 6503.79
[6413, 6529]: 6503.79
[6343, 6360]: 6352.82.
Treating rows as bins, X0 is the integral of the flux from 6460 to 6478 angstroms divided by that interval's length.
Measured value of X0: 2.30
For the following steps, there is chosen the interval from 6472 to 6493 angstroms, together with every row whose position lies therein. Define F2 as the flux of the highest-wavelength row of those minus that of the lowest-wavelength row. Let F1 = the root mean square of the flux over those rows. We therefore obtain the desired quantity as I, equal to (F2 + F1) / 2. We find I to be 1.08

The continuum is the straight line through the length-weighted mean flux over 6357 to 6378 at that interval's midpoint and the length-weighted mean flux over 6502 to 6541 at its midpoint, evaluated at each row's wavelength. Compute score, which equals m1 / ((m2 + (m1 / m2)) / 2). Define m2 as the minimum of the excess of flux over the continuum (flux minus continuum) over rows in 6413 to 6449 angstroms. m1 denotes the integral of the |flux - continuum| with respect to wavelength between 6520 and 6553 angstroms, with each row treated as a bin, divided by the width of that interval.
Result -0.18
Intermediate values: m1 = 0.149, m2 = -0.10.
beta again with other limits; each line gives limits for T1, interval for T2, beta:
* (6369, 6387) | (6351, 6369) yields 4.2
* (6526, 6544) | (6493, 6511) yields 4.2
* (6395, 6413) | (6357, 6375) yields 3.0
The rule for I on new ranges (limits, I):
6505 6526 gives 1.18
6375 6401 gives 0.81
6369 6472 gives 1.09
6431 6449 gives 1.13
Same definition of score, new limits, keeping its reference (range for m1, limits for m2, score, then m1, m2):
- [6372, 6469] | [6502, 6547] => -0.39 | 0.158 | -0.33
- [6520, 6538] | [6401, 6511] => -0.37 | 0.144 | -0.47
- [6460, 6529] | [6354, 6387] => -0.34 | 0.122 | -0.27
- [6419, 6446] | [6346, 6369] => -0.27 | 0.089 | -0.47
